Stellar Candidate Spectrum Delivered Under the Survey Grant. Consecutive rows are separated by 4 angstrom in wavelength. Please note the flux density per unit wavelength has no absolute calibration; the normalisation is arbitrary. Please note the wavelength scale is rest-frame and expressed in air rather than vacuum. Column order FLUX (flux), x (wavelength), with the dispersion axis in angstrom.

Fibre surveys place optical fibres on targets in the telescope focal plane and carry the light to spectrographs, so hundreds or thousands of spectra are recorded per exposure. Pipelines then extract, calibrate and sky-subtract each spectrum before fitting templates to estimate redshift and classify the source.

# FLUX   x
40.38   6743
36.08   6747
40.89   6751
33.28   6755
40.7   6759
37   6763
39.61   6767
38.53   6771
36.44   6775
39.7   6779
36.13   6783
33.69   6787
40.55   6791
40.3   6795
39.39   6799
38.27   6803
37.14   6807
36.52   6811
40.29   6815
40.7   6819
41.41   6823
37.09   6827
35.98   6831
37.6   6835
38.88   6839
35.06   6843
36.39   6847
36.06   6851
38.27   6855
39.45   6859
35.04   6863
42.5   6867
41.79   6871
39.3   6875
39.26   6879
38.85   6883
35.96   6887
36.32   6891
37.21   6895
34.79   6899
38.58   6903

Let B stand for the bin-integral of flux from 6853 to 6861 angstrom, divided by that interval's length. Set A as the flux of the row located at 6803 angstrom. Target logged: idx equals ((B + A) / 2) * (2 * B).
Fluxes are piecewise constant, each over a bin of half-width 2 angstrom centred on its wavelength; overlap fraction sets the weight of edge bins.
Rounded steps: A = 38.27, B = 38.9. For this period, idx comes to 2997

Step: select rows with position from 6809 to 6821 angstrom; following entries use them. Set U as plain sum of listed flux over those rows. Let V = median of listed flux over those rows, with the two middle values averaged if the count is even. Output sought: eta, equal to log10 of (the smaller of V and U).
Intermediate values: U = 118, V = 40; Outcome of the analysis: 1.61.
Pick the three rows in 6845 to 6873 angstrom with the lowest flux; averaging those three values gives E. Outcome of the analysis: 35.8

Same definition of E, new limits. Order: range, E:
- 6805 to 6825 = 38.0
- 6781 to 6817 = 35.4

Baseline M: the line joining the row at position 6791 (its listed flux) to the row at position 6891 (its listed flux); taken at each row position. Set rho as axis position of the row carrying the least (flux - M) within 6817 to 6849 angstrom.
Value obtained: 6843 angstrom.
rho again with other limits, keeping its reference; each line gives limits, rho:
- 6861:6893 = 6863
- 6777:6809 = 6787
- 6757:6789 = 6787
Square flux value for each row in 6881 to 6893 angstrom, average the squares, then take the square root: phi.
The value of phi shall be 37.1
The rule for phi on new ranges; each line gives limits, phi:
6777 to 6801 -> 38.4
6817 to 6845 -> 38.2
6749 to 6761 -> 38.5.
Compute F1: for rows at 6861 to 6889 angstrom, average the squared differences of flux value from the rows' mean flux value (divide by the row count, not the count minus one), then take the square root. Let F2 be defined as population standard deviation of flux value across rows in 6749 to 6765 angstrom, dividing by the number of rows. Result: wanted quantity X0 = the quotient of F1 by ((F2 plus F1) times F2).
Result 0.14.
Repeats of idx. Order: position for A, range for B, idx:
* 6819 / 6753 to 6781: 2978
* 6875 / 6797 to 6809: 2968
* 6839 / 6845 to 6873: 2979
